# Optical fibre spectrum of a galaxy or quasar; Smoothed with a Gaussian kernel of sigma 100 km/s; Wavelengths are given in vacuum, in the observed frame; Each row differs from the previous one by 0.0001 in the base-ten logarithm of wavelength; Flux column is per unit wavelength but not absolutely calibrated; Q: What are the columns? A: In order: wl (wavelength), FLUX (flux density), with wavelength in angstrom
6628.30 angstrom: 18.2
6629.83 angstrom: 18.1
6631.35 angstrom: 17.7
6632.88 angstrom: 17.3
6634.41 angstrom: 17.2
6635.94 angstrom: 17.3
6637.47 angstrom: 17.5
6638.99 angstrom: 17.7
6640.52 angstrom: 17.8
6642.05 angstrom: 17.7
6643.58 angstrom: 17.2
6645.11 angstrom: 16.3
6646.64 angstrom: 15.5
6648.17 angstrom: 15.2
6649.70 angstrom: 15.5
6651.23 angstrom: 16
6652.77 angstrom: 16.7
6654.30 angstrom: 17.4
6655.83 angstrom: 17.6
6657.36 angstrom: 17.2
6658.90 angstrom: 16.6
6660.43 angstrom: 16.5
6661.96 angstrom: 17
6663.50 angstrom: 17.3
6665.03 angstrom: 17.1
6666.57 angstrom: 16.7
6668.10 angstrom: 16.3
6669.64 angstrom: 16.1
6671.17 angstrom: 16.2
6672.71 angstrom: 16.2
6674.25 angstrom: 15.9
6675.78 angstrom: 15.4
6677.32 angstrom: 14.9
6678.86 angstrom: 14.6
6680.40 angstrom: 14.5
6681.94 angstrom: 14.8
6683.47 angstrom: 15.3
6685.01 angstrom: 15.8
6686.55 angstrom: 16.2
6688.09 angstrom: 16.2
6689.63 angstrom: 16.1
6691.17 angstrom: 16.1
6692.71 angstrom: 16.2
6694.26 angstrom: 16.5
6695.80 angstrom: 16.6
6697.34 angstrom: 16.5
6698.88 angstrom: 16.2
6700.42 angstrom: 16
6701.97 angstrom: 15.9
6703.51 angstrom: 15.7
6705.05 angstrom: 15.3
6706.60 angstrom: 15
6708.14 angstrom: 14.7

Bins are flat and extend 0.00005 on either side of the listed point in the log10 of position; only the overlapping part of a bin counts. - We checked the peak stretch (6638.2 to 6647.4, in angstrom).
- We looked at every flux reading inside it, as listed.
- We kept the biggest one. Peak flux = 17.8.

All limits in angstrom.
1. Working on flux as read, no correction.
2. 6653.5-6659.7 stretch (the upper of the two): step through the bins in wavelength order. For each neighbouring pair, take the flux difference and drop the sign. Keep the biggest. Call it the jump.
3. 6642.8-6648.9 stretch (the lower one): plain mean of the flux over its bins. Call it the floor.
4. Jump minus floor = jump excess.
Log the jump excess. -15.5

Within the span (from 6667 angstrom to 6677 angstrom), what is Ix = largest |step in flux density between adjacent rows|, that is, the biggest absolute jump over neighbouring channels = 0.50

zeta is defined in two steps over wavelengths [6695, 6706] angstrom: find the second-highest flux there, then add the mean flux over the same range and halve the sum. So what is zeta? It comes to 16.3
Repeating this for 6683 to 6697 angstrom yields 16.3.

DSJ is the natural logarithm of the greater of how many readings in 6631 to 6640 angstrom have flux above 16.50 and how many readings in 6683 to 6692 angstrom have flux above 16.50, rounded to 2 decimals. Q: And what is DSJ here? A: 1.79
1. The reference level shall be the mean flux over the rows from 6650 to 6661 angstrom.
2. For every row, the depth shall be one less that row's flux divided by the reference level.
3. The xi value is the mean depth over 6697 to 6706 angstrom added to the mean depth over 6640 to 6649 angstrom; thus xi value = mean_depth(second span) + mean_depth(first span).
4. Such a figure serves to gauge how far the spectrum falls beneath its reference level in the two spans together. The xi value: 0.07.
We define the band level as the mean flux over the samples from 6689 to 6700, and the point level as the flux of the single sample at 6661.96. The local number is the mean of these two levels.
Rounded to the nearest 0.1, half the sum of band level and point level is 16.7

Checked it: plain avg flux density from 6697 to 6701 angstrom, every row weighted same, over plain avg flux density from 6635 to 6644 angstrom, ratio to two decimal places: 0.93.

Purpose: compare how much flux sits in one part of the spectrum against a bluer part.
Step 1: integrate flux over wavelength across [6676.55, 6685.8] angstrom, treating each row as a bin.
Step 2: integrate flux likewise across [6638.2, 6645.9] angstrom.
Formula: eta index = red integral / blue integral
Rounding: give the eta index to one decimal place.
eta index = 1.0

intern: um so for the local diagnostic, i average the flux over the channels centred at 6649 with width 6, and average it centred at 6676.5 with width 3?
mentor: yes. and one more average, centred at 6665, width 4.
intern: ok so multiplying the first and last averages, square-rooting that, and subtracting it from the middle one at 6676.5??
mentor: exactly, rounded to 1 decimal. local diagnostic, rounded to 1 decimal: -1.1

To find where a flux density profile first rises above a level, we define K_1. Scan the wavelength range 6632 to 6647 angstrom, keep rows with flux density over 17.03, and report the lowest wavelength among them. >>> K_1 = 6632.88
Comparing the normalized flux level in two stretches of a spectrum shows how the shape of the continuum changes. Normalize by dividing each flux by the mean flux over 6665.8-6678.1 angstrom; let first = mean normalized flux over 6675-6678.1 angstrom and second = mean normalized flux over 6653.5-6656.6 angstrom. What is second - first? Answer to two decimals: 0.15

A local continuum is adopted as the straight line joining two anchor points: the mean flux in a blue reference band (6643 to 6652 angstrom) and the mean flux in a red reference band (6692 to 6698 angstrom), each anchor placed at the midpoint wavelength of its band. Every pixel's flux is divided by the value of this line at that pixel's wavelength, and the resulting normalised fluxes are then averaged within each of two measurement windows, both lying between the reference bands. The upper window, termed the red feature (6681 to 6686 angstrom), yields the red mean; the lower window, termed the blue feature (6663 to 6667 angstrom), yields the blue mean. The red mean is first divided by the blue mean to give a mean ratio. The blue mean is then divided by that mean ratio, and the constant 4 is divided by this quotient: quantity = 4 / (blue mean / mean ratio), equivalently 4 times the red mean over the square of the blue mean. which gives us 3.4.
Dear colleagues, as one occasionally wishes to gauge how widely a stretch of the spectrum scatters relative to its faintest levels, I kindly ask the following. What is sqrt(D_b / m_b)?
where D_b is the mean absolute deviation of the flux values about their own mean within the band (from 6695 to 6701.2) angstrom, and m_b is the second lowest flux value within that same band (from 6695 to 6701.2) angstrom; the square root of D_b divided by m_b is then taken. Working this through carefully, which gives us 0.118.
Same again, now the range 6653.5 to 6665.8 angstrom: 0.132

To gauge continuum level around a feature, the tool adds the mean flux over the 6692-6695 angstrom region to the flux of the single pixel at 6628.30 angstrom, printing 34.5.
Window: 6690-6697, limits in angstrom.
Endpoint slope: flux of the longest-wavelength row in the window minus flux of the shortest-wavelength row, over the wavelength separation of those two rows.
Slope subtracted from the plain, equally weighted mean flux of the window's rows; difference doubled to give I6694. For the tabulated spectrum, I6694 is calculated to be 32.5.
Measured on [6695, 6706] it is 32.3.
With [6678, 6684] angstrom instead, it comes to 29.3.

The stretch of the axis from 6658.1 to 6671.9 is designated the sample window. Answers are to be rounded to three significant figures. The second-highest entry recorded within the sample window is 17.1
